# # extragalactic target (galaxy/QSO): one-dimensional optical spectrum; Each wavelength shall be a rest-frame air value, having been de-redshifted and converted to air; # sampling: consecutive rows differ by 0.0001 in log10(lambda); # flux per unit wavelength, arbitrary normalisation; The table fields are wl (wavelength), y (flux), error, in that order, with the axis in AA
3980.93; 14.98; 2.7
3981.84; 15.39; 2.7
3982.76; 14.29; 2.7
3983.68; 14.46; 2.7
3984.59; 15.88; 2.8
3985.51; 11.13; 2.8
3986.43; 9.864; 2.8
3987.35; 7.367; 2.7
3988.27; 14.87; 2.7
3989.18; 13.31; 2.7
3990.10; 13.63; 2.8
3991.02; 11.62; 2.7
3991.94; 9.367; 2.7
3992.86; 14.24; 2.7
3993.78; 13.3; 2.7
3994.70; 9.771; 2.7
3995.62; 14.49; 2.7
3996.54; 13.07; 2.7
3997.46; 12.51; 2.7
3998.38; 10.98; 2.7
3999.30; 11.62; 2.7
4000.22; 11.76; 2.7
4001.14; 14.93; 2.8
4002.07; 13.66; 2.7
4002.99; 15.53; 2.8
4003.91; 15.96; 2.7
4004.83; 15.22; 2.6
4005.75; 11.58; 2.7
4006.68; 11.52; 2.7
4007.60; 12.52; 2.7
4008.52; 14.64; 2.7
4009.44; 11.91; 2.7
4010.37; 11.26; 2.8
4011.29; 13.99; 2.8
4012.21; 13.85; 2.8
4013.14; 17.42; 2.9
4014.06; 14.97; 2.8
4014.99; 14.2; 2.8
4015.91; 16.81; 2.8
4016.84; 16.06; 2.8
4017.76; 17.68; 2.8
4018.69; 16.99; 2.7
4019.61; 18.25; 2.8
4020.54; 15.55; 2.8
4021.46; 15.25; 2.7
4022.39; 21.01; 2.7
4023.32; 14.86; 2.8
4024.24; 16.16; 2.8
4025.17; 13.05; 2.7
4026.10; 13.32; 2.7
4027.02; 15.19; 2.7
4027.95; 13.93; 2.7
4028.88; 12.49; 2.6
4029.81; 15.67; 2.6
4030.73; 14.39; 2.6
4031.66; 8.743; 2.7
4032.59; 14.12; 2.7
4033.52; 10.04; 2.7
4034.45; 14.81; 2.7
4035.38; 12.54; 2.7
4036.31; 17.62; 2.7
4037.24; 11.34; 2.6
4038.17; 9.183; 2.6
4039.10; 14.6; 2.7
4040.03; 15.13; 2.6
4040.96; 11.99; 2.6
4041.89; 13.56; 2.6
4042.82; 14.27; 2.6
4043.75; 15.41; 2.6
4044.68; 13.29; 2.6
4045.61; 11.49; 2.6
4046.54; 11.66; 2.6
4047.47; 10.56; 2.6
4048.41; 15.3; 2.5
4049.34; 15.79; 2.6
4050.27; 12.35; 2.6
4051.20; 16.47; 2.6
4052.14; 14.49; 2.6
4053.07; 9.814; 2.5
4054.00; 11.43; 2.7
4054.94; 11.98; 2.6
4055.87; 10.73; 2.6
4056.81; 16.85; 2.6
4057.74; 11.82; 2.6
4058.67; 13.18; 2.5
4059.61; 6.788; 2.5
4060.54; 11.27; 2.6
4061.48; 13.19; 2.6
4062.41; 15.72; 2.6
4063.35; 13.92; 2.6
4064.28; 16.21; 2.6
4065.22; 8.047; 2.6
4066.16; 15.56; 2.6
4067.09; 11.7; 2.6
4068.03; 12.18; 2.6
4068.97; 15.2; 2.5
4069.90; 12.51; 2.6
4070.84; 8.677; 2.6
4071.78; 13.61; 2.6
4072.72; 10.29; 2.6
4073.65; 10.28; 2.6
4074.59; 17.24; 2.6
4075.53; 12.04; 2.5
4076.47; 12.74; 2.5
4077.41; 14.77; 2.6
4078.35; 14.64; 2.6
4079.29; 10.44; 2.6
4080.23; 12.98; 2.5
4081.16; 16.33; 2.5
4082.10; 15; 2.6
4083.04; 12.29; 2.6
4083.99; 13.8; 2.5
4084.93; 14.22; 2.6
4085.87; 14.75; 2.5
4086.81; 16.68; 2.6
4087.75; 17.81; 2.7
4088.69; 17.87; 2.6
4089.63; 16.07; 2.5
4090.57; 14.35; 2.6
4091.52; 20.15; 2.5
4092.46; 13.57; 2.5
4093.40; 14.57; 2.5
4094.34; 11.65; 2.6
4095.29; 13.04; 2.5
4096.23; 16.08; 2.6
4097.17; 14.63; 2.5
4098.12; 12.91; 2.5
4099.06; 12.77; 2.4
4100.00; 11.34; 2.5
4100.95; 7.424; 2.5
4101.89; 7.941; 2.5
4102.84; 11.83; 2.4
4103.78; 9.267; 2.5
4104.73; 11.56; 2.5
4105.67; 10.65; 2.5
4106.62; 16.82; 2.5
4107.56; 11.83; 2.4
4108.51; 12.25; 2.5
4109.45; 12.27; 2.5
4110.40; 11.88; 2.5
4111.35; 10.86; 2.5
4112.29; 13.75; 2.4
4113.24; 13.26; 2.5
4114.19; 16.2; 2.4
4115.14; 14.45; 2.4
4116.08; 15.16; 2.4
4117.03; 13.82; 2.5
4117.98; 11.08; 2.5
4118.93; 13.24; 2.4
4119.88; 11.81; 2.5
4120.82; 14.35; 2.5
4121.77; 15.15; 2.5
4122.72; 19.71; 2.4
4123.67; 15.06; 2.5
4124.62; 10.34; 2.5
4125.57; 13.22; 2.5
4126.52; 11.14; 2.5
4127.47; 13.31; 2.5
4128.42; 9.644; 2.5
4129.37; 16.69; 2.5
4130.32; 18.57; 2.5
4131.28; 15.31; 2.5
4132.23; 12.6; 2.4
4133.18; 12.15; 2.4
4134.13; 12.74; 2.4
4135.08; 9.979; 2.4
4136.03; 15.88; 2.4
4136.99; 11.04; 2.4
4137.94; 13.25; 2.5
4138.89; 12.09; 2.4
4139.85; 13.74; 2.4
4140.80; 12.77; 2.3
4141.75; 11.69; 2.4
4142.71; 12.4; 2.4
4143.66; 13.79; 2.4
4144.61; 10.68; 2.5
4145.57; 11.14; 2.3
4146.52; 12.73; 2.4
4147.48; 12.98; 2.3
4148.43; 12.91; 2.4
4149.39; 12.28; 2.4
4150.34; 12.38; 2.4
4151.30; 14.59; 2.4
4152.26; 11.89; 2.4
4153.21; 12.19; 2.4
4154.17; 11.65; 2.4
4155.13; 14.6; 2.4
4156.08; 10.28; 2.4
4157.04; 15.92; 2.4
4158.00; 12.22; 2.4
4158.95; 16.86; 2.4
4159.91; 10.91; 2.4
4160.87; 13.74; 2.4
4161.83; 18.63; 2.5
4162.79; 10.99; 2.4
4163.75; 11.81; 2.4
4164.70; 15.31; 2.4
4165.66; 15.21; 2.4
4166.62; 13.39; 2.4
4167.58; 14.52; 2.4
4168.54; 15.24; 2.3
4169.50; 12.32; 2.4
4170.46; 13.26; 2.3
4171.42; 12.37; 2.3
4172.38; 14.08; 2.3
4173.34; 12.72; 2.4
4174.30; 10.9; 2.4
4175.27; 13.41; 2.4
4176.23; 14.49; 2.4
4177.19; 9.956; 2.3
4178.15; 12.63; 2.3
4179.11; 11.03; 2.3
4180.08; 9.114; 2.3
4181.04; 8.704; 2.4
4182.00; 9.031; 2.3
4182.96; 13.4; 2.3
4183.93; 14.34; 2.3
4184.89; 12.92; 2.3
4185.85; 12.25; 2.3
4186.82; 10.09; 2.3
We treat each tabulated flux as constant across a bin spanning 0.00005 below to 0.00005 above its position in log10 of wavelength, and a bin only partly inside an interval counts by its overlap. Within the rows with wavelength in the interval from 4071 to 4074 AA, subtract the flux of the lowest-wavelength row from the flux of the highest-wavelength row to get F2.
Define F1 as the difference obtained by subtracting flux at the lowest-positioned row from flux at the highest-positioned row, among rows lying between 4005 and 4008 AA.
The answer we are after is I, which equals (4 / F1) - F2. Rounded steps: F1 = 1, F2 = -3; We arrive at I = 7.6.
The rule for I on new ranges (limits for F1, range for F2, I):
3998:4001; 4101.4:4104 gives 3.8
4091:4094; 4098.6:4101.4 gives 4.6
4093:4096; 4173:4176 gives -3.3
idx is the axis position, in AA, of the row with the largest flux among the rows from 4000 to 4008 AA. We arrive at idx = 4003.91 AA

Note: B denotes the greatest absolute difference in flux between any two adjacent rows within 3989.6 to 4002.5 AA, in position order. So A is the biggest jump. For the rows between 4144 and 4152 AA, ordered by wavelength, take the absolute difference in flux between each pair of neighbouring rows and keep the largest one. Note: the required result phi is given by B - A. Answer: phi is 2.7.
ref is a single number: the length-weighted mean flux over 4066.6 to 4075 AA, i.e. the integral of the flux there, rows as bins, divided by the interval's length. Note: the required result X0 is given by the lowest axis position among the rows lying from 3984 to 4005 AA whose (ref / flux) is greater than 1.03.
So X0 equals 3985.51 AA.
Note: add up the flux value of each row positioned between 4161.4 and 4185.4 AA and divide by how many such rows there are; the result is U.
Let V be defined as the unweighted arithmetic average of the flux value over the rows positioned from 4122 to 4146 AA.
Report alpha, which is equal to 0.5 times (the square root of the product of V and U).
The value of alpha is 6.5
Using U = 12.8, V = 13.2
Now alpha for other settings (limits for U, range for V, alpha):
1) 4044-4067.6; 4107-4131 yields 6.6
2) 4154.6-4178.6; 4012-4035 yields 7.1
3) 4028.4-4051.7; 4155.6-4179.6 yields 6.7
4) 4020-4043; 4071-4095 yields 7.1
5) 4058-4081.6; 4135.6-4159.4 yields 6.4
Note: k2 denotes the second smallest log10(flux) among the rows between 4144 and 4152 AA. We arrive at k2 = 1.05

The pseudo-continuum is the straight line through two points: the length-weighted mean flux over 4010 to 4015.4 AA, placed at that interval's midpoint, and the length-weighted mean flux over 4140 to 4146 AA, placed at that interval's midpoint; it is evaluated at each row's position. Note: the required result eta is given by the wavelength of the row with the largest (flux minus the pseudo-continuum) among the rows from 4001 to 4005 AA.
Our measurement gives 4003.91 AA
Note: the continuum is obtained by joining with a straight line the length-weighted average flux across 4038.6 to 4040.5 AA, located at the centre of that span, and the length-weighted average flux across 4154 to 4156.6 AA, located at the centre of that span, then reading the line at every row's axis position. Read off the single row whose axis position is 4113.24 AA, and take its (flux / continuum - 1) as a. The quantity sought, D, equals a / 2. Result 0.00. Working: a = 0.01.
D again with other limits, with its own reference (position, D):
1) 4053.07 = -0.16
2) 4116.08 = 0.08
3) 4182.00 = -0.12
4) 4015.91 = 0.05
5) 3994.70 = -0.19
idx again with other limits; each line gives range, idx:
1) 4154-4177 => 4161.83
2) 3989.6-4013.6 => 4013.14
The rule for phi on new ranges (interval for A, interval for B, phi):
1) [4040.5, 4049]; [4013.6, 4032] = 1.4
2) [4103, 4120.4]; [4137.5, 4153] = -3.1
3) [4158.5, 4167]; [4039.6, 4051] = -2.9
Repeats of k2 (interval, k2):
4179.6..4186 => 0.96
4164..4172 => 1.09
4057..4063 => 1.05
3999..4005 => 1.07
